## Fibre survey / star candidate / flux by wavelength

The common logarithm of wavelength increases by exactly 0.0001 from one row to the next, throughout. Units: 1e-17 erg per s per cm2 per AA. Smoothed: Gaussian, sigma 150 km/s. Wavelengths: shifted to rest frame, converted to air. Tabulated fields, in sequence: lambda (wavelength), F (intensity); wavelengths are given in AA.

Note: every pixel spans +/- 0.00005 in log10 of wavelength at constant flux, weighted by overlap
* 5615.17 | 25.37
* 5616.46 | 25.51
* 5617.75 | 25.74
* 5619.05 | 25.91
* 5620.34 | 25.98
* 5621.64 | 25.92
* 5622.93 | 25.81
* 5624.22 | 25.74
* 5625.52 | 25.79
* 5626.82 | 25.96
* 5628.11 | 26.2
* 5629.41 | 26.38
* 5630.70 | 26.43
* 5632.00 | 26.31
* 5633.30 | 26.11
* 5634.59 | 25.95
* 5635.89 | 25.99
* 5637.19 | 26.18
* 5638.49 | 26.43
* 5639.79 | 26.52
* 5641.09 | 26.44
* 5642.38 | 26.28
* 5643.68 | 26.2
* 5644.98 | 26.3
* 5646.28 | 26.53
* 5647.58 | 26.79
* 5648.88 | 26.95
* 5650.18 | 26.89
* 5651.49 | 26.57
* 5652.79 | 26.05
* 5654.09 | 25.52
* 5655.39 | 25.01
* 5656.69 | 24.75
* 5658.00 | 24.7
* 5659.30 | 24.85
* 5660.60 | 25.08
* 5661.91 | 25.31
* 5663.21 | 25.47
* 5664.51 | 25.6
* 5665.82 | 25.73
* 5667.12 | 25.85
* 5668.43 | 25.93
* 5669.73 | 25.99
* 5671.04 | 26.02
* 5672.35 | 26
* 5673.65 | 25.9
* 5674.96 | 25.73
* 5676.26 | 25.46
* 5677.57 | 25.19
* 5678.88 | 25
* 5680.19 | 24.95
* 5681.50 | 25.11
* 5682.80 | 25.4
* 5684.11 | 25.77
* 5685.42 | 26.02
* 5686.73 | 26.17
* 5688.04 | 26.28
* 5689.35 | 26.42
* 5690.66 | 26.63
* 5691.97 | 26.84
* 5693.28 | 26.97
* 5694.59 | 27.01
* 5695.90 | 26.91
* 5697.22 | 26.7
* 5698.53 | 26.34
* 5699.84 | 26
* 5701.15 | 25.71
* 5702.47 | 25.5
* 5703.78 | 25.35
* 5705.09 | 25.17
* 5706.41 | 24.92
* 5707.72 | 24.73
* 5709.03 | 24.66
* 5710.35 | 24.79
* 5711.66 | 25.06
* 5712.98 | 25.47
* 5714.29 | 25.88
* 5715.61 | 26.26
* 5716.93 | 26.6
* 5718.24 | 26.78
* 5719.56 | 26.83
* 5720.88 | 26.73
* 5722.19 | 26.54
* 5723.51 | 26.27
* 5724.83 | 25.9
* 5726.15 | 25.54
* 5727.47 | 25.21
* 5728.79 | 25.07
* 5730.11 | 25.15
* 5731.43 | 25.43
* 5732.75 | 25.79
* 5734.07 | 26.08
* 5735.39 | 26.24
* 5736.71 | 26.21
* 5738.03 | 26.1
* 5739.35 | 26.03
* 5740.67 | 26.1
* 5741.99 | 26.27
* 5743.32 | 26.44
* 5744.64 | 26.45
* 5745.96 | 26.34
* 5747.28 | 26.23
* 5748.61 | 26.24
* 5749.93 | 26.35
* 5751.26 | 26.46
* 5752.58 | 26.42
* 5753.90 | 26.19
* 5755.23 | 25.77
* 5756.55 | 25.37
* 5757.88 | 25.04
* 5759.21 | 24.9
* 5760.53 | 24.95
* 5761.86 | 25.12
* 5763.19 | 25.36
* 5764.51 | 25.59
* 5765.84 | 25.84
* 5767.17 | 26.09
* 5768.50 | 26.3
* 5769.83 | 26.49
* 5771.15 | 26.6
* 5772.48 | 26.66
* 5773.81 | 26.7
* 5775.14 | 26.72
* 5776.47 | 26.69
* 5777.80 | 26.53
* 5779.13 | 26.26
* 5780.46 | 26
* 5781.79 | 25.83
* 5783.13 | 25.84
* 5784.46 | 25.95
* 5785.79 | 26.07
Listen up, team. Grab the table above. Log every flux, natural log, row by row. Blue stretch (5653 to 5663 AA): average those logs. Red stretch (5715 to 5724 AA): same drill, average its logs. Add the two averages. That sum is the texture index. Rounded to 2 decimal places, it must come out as 6.50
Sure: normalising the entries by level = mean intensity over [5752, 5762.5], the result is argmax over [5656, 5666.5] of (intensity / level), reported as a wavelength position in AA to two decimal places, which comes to 5665.82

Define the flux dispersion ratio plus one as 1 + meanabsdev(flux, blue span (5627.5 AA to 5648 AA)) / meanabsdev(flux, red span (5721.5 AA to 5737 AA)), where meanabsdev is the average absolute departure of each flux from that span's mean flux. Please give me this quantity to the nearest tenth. 1.4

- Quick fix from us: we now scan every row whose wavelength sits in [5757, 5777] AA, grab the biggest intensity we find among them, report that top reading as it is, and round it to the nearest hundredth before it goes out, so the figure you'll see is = 26.72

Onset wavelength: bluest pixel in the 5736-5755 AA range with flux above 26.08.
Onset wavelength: 5736.71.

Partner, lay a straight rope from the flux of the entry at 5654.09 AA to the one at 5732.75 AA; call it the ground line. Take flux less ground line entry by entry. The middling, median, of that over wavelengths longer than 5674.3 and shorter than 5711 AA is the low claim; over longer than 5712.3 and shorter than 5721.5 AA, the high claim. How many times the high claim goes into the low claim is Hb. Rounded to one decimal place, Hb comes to 0.1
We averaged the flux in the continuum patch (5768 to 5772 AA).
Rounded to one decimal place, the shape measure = 26.5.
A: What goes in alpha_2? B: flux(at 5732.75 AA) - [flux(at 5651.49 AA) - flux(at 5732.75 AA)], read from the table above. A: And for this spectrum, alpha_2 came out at 25.0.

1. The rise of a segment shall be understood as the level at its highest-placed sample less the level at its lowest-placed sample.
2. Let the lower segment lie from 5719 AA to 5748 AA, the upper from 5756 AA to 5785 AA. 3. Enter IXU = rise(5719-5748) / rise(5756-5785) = -1.0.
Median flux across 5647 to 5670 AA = 25.7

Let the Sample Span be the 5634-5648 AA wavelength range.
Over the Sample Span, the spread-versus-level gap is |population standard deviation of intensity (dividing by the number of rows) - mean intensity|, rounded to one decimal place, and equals 26.1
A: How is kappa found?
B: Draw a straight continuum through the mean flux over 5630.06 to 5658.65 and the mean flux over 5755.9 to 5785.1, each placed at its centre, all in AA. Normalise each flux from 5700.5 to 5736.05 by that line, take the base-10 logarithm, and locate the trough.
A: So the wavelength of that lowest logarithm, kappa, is 5709.03 AA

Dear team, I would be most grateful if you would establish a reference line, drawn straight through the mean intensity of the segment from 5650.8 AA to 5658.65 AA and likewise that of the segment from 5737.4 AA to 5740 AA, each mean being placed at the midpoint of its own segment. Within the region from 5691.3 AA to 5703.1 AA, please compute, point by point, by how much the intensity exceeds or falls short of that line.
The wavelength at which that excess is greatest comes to 5694.59 AA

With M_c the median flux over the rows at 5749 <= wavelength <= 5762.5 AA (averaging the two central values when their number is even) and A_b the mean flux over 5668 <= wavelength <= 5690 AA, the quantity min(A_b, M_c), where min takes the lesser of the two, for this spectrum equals 25.57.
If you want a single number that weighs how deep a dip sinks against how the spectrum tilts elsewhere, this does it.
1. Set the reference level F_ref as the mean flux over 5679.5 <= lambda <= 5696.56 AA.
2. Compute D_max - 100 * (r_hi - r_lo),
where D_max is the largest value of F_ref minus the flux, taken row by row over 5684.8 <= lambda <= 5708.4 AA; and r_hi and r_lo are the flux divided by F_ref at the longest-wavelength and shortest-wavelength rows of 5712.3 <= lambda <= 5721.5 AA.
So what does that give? -3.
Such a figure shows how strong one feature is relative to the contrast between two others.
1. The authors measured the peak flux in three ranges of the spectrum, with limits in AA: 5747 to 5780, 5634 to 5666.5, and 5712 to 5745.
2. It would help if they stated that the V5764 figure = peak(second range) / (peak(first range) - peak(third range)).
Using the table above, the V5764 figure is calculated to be -245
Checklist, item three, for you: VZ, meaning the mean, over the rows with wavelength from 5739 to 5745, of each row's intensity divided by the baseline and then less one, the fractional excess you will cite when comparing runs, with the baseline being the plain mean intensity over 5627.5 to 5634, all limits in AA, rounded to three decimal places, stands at -0.001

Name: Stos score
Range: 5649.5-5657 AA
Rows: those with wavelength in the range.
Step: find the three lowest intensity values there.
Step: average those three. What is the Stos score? 25.1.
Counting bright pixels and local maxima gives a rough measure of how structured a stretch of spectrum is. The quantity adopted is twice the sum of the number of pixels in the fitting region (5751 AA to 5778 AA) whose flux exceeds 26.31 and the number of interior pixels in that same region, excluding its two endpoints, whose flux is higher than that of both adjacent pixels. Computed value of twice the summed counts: 20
